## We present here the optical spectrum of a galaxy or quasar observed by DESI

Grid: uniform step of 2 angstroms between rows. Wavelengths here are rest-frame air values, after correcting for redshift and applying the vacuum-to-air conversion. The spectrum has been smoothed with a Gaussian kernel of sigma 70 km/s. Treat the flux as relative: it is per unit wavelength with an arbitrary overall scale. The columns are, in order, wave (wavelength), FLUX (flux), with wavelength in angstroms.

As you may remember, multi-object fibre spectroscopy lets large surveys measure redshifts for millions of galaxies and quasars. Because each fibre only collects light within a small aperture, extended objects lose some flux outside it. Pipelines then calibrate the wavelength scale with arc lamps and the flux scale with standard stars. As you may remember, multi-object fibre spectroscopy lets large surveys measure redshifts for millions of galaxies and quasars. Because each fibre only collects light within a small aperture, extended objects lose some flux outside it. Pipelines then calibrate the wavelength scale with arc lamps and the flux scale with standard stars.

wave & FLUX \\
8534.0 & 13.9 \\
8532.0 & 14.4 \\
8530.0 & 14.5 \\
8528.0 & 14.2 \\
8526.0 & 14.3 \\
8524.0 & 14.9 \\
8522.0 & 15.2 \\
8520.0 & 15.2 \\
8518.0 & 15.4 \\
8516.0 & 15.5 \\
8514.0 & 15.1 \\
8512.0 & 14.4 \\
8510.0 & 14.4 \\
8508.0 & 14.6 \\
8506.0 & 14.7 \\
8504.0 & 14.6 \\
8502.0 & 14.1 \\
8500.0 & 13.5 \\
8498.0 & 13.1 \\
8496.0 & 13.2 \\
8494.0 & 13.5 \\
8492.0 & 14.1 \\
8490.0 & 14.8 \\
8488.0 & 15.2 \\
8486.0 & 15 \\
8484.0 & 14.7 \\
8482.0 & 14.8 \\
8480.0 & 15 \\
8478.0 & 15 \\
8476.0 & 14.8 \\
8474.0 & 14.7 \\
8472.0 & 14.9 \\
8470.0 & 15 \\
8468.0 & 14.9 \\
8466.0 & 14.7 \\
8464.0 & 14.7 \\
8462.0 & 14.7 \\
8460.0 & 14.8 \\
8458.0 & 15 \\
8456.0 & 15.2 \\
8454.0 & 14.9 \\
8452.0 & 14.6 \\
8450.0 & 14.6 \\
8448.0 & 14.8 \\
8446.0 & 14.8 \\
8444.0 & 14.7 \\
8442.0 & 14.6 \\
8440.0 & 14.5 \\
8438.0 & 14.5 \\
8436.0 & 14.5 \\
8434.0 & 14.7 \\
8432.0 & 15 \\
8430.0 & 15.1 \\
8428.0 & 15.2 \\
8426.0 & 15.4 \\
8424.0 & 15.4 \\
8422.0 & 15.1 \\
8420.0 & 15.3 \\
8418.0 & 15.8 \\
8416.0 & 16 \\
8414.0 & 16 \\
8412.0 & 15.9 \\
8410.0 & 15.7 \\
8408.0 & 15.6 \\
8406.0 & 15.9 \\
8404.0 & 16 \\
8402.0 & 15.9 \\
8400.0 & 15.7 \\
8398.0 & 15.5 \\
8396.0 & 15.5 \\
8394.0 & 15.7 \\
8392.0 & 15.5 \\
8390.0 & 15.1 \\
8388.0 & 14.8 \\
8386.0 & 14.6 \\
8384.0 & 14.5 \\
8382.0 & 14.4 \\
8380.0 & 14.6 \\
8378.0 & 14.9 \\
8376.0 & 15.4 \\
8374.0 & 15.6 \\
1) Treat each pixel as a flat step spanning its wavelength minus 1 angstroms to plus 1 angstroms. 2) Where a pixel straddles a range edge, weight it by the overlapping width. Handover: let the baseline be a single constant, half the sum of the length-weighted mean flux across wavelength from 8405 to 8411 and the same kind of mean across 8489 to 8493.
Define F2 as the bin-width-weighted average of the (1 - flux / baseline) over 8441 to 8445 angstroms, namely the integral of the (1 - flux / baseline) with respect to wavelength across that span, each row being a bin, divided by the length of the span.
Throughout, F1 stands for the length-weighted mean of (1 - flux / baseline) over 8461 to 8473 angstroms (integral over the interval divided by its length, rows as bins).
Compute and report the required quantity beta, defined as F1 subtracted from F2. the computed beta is 0.011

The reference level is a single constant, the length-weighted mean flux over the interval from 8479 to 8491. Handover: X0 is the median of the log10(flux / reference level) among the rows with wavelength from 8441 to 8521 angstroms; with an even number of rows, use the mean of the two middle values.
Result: -0.005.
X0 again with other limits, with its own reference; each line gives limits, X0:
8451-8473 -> 0.000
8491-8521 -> -0.015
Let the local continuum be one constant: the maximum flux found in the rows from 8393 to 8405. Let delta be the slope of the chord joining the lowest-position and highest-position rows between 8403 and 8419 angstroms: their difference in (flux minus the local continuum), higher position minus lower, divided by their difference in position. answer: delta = -0.01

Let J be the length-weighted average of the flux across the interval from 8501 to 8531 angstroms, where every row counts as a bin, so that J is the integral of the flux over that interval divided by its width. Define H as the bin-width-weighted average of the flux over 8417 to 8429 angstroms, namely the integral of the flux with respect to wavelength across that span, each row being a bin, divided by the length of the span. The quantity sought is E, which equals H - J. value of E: 0.63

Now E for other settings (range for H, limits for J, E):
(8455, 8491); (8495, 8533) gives 0.39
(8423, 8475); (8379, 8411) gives -0.47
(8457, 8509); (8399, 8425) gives -1.17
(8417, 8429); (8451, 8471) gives 0.52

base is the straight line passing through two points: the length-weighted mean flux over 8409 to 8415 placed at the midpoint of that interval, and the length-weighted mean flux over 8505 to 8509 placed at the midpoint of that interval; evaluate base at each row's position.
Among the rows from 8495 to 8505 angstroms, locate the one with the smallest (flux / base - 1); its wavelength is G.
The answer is 8498.0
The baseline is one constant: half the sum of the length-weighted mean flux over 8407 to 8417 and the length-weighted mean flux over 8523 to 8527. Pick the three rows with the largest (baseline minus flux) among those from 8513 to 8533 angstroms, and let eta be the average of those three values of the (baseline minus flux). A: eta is 0.92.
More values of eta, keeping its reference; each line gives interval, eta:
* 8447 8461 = 0.55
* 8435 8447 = 0.72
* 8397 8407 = -0.48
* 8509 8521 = 0.59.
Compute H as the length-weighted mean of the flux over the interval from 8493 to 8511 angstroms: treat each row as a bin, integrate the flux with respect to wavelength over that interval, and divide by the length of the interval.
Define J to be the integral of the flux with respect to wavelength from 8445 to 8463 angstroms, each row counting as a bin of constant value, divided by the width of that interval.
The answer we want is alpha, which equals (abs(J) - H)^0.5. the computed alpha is 0.92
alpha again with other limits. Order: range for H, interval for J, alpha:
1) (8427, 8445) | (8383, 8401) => 0.67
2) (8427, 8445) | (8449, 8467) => 0.21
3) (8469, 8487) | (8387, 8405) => 0.80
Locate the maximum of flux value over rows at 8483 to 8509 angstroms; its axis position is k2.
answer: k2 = 8488.0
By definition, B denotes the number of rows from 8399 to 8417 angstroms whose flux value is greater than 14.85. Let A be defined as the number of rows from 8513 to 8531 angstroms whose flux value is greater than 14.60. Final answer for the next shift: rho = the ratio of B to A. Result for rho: 1.5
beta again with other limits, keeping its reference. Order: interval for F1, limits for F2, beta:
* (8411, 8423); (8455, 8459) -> 0.039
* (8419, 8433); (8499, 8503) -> 0.094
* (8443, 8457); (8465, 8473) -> -0.005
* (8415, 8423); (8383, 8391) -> 0.053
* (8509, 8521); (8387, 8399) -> -0.023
